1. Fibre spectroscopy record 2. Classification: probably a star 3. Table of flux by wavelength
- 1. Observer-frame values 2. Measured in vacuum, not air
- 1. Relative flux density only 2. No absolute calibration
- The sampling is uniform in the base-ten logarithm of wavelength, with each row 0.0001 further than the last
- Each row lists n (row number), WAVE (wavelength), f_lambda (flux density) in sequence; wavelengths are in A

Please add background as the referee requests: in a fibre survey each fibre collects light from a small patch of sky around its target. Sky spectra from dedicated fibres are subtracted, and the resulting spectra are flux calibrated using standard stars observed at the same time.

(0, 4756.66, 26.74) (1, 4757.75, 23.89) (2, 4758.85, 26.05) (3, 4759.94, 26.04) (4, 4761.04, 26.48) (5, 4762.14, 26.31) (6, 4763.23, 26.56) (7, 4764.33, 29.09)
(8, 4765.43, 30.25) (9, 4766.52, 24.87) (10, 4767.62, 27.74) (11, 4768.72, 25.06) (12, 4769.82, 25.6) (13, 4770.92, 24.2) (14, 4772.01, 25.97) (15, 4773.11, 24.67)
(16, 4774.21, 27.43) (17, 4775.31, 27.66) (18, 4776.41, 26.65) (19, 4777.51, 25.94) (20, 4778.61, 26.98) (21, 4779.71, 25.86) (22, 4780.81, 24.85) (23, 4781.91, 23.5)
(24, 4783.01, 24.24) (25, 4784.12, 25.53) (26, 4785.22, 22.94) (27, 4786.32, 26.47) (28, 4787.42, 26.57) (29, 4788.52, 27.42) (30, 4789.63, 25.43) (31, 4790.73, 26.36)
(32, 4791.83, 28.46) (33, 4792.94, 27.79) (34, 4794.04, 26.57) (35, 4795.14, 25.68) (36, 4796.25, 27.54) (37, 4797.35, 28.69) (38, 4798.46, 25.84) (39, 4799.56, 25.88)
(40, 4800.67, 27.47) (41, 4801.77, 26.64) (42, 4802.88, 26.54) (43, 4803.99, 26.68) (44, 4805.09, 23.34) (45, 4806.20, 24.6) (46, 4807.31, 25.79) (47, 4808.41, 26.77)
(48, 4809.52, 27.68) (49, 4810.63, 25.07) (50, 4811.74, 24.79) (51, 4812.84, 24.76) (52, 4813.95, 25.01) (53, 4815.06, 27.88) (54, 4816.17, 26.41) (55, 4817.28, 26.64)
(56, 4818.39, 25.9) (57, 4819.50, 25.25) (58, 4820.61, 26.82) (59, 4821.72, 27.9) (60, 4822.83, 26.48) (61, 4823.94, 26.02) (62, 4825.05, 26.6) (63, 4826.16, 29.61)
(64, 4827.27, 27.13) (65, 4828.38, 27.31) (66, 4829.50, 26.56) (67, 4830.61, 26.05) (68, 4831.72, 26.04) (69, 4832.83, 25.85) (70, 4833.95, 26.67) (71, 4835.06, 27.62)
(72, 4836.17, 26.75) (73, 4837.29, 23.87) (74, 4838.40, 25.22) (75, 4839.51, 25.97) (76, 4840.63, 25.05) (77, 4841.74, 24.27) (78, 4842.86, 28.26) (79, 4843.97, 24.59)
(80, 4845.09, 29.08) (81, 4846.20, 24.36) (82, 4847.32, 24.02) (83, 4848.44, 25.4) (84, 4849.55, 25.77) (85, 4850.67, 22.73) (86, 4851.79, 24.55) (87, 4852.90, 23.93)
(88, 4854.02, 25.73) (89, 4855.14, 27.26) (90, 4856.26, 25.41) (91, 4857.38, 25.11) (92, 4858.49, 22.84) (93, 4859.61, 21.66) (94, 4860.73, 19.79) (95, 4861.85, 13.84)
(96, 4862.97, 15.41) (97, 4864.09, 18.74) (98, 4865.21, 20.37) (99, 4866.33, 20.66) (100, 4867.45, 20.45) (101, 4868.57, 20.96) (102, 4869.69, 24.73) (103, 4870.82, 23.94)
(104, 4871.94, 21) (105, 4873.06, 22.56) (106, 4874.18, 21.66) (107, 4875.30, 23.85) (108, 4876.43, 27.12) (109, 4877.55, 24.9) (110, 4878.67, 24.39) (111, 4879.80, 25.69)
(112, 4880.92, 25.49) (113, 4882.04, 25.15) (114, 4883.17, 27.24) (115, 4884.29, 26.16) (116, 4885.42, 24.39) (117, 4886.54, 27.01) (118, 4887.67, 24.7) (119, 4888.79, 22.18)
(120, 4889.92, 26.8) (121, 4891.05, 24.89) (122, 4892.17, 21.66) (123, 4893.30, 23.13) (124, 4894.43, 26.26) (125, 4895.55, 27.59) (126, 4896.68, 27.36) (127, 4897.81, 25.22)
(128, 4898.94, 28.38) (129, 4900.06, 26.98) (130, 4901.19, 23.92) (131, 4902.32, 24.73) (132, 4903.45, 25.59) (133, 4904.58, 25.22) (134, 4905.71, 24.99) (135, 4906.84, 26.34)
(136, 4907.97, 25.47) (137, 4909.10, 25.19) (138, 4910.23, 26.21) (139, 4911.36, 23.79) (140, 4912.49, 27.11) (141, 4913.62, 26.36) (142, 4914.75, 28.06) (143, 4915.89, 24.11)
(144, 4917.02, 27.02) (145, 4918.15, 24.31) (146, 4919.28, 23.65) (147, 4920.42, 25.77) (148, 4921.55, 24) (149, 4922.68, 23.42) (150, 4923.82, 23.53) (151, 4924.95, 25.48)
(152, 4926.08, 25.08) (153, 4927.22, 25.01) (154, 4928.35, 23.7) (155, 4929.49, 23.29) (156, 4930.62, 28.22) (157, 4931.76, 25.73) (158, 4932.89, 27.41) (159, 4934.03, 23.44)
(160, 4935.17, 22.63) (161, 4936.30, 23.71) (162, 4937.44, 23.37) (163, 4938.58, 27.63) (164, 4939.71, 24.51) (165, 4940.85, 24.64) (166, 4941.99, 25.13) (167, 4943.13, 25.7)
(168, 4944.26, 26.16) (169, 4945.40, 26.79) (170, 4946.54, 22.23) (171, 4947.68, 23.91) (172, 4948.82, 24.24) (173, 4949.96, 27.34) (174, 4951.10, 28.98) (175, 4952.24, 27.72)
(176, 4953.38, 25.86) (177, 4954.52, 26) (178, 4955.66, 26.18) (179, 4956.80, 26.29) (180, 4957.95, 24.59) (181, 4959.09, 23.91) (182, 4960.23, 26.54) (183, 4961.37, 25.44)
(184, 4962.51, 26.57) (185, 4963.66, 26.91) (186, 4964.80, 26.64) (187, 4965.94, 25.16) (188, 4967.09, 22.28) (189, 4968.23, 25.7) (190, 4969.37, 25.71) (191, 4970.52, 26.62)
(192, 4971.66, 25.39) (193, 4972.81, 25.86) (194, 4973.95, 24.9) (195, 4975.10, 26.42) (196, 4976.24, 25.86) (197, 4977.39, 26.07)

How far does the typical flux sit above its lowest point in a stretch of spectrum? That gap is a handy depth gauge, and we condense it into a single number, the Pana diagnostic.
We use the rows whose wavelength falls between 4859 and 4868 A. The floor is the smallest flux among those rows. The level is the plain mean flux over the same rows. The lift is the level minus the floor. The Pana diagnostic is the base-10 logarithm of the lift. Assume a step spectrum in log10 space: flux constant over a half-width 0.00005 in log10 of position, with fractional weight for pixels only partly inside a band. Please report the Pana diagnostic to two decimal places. 0.70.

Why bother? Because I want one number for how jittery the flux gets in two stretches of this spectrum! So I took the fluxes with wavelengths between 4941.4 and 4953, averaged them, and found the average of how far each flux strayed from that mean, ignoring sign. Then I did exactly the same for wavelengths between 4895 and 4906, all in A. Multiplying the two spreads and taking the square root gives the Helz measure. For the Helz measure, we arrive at 1.4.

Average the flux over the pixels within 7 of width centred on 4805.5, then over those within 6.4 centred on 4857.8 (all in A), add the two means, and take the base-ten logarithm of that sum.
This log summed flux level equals 1.69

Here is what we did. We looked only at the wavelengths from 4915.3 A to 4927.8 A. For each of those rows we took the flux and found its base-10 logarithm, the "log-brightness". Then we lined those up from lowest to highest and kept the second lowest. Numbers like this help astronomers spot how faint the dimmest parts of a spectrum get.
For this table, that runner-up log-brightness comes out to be 1.37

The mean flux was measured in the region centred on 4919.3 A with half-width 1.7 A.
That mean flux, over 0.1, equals 246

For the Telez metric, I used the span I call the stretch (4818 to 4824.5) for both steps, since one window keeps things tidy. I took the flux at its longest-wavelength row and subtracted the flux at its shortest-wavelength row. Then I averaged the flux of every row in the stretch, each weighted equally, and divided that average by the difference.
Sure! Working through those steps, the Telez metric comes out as 220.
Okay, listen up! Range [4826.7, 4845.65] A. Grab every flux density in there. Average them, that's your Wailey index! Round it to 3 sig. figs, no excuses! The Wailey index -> 26.3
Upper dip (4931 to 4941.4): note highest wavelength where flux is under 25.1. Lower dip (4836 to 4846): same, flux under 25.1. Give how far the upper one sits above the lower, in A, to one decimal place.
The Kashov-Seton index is 96.9 A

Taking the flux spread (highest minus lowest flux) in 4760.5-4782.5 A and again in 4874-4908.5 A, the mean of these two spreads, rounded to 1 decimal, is 6.7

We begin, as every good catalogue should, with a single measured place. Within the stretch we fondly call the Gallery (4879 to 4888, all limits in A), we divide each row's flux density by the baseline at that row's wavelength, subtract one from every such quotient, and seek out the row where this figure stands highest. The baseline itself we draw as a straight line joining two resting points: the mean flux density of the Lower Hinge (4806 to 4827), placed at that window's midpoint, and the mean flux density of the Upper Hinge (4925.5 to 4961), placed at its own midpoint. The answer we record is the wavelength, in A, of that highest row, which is 4883.17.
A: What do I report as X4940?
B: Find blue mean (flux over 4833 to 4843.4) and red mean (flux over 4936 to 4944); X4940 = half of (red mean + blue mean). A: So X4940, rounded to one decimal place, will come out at 25.5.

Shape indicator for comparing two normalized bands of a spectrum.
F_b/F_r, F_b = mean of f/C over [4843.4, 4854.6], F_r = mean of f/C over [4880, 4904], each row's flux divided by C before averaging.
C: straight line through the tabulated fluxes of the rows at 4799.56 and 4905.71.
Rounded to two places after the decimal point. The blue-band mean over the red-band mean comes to 0.97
